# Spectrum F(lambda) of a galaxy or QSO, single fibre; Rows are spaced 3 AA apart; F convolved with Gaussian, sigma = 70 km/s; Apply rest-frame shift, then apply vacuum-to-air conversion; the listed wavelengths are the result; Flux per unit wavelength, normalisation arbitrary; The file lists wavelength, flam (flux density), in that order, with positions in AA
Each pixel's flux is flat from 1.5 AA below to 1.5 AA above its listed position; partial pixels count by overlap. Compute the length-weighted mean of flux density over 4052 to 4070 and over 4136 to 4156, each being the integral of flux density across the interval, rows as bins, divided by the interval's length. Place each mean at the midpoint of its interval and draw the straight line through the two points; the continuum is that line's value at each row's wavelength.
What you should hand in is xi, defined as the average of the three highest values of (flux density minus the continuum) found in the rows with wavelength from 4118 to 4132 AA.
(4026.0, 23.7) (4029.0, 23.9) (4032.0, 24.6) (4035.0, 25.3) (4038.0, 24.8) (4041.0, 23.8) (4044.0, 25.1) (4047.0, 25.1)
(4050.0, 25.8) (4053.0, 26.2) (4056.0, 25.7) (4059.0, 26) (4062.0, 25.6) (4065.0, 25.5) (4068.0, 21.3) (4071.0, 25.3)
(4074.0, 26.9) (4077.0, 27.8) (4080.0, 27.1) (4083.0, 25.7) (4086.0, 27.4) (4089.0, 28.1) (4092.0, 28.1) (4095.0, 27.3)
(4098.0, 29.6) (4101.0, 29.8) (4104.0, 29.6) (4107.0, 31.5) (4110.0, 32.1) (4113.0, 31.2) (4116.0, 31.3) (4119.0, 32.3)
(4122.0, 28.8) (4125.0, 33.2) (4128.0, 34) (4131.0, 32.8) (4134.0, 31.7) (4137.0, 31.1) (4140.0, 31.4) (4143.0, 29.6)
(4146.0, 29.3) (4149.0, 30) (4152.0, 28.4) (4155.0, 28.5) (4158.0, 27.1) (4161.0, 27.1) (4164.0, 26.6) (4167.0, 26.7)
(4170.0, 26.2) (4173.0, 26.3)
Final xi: 4.6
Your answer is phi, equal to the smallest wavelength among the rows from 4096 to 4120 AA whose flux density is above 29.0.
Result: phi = 4098.0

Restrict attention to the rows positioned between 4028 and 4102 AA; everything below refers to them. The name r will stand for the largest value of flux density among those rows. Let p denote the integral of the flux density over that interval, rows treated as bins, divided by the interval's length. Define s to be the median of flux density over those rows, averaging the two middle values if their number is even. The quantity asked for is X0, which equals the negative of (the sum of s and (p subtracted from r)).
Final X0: -29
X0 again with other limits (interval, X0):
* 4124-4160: -34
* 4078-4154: -34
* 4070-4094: -28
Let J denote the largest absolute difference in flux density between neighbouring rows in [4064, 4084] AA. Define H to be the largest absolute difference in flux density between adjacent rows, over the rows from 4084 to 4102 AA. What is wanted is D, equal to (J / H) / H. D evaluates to 0.79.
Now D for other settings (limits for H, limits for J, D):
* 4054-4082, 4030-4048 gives 0.07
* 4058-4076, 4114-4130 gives 0.25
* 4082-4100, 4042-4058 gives 0.13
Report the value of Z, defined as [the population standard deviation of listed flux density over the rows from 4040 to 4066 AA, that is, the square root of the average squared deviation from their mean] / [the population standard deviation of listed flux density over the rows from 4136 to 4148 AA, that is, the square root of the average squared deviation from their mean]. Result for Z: 0.7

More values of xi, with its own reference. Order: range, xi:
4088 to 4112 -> 3.6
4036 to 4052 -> 1.2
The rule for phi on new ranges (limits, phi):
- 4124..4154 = 4125.0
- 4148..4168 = 4149.0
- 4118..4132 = 4119.0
